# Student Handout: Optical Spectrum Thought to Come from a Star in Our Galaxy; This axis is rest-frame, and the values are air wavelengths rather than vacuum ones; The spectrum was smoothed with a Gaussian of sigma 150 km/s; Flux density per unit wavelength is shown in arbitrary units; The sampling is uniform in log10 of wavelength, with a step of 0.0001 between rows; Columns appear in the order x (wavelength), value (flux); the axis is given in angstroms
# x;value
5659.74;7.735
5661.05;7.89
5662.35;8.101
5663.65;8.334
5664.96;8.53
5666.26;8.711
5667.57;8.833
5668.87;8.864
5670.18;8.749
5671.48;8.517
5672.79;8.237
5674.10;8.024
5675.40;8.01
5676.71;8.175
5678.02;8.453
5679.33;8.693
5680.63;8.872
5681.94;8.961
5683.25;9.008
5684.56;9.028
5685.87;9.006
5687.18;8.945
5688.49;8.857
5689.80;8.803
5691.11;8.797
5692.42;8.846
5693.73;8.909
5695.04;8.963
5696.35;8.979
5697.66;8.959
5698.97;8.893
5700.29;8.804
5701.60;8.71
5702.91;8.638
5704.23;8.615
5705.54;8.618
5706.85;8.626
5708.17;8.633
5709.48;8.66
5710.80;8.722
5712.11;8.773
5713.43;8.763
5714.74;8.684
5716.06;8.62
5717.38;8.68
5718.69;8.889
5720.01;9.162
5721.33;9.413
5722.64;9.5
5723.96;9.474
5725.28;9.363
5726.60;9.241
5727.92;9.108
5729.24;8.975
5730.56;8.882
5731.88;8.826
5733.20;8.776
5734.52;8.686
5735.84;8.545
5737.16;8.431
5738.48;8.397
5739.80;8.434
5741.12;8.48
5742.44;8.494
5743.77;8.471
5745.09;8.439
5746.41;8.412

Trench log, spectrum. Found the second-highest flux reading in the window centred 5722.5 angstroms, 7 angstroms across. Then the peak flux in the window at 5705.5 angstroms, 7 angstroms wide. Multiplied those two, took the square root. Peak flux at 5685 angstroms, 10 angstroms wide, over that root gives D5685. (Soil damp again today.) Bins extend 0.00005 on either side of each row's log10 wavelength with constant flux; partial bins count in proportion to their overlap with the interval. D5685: 1.00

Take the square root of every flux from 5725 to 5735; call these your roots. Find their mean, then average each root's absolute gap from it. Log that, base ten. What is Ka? -1.5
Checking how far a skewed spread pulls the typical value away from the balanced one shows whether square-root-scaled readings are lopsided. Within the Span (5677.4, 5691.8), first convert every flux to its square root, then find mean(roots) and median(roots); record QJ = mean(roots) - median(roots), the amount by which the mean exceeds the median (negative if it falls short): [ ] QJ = -0.003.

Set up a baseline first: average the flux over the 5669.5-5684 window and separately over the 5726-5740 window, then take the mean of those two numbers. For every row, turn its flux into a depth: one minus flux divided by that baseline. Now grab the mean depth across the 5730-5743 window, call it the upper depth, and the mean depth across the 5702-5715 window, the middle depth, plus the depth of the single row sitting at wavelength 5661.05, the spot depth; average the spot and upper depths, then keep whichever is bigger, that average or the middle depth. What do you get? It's 0.046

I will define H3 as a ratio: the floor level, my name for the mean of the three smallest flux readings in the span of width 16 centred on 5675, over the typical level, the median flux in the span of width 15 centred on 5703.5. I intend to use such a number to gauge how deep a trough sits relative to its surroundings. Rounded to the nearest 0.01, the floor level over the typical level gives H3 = 0.93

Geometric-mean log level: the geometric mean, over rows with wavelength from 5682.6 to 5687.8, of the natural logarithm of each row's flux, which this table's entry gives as 2.20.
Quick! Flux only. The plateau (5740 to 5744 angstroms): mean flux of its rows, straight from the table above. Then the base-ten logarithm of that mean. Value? 0.928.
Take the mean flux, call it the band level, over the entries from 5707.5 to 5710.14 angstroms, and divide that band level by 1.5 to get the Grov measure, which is 5.76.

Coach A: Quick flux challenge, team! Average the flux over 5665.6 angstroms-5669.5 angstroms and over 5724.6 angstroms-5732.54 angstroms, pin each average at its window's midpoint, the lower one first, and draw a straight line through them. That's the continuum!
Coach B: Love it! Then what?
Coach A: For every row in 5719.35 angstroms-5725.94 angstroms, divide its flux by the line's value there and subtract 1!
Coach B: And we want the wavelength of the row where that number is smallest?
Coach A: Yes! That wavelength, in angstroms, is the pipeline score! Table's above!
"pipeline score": 5720.01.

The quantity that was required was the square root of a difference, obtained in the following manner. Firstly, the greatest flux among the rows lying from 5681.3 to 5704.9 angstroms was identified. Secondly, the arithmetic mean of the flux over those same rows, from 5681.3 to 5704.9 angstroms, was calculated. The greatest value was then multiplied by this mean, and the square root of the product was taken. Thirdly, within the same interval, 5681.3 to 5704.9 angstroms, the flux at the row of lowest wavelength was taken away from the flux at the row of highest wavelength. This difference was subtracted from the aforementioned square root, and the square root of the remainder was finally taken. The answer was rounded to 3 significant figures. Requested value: 3.05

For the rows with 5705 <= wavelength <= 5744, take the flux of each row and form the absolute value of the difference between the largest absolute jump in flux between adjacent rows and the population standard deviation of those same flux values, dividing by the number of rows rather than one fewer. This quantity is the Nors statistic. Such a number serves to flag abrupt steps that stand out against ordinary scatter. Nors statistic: 0.048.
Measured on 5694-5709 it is 0.054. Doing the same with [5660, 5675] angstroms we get 0.045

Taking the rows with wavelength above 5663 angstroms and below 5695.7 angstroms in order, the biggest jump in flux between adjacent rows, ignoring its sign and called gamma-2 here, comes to 0.280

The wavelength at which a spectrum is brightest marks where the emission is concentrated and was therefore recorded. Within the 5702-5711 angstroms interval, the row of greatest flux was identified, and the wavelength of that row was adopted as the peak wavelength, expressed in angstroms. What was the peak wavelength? 5710.80 angstroms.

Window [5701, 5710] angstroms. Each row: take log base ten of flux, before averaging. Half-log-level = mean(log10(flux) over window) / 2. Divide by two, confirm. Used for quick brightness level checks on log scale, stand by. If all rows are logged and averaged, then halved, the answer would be 0.468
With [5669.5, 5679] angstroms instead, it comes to 0.460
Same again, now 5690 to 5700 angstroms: 0.475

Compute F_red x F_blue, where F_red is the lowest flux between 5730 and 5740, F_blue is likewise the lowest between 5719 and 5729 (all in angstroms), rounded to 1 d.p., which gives 76.5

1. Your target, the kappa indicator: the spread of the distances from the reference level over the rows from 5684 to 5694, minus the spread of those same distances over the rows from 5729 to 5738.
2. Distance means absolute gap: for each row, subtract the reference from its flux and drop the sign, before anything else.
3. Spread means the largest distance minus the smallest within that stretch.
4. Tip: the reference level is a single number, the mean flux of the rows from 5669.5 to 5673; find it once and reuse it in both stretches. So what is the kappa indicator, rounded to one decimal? -0.2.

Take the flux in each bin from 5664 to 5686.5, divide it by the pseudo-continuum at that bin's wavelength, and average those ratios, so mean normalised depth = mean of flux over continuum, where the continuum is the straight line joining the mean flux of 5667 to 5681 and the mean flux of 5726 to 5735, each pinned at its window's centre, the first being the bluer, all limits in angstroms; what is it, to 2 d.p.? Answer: 1.01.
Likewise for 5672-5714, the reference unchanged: 1.01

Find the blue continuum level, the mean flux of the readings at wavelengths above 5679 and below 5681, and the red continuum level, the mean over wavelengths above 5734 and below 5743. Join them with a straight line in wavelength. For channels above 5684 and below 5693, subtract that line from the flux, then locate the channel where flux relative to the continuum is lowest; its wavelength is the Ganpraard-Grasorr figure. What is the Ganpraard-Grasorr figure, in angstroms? 5689.80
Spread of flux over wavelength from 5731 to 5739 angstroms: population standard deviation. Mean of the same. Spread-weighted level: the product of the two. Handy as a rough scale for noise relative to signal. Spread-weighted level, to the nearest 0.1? 1.4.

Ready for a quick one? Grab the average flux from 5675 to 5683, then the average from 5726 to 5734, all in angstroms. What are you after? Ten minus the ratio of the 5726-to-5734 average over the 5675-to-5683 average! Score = 8.95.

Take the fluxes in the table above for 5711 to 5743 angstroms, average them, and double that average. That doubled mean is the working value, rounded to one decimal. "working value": 17.7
